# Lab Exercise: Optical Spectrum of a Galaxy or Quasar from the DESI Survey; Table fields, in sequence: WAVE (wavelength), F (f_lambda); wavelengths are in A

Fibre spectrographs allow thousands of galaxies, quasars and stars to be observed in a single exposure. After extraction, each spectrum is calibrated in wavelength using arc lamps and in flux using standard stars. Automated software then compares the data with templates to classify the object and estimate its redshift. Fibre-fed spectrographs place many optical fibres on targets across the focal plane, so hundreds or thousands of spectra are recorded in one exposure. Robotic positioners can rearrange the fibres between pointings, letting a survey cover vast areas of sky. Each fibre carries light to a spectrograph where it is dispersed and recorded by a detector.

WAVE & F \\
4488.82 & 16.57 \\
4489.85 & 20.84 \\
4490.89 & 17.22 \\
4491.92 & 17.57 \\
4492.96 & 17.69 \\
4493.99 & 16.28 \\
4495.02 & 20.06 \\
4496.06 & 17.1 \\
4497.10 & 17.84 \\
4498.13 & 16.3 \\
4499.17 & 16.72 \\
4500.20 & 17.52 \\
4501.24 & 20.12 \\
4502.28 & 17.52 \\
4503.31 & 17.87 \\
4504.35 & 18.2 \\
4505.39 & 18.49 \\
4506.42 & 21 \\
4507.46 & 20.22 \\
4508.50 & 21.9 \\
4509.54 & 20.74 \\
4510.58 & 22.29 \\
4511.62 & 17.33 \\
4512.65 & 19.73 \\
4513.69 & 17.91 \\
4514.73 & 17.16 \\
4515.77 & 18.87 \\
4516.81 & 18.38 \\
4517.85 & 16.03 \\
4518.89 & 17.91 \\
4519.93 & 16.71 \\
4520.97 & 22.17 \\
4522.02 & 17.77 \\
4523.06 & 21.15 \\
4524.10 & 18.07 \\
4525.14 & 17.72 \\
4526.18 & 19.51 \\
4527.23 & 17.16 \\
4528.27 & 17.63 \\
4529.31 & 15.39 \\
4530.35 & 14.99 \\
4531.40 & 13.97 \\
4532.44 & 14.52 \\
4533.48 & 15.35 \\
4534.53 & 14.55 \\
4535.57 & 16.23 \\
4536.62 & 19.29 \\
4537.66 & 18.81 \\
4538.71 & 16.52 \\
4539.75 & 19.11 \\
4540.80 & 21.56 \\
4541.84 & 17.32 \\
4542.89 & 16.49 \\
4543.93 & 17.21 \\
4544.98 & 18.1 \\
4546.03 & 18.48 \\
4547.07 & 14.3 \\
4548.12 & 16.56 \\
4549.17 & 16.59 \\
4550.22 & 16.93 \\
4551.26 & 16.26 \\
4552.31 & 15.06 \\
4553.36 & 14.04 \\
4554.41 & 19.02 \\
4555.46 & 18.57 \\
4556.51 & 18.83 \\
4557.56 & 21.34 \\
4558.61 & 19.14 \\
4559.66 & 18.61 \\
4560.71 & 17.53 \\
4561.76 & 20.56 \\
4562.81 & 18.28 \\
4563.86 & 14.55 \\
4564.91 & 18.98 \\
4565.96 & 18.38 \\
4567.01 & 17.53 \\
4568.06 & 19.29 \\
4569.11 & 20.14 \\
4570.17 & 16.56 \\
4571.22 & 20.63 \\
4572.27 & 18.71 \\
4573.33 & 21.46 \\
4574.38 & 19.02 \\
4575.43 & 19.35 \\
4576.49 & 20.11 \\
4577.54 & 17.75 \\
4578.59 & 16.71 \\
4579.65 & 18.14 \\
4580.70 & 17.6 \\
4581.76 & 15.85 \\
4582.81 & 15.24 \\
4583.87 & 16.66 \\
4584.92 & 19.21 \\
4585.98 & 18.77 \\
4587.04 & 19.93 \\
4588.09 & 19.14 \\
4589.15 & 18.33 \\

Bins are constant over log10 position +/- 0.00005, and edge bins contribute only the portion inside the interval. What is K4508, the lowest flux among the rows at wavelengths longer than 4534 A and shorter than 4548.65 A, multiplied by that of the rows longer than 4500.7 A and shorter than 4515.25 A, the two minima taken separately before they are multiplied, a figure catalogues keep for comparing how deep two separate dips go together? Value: 245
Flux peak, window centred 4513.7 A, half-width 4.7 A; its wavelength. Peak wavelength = 4510.58 A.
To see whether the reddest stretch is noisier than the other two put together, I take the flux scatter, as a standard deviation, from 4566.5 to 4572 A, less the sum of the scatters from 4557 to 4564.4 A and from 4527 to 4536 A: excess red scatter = -1.7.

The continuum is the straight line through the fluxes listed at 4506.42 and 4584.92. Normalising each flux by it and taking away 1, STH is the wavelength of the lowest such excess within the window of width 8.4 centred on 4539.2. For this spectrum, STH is 4535.57 A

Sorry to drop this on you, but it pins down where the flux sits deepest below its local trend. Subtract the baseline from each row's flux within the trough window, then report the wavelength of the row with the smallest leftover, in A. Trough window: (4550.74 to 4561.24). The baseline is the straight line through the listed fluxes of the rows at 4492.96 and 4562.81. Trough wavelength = 4553.36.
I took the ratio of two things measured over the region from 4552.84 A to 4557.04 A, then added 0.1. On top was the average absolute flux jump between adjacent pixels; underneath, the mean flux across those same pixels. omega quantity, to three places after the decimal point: 0.208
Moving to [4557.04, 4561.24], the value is 0.166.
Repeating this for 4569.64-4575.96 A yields 0.219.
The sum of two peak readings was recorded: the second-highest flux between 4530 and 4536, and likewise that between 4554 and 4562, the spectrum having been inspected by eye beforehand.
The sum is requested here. 36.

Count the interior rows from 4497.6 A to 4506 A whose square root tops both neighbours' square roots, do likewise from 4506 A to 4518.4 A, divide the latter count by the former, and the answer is 4.0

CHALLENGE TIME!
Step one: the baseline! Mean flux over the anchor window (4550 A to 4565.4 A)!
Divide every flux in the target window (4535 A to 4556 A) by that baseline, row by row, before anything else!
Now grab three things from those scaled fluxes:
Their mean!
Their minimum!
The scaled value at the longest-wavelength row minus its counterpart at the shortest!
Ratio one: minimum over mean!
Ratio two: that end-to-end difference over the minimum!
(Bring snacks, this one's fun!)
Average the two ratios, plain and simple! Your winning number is 0.489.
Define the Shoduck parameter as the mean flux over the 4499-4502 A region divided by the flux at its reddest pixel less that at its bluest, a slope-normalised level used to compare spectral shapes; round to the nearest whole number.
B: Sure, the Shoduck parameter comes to 5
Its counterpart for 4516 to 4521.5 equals 5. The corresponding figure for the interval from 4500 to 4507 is 5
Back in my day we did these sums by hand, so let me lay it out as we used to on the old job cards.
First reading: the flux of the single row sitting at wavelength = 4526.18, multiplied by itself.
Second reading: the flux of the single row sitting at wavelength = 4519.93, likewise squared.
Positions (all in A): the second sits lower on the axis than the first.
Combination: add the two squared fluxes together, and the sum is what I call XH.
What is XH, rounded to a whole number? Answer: 660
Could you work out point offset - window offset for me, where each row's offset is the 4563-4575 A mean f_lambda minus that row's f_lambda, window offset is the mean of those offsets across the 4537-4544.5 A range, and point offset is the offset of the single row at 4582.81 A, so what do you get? 2.9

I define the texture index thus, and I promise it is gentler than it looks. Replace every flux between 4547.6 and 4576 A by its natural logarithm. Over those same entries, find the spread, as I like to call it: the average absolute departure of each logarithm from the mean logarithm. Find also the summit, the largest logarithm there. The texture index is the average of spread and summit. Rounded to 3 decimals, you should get 1.576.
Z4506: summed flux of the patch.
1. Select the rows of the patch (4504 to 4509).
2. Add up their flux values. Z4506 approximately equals 100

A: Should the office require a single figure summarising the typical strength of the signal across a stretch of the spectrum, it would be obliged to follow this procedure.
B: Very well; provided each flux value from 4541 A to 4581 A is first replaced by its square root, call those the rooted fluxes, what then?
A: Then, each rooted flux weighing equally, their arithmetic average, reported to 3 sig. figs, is 4.24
